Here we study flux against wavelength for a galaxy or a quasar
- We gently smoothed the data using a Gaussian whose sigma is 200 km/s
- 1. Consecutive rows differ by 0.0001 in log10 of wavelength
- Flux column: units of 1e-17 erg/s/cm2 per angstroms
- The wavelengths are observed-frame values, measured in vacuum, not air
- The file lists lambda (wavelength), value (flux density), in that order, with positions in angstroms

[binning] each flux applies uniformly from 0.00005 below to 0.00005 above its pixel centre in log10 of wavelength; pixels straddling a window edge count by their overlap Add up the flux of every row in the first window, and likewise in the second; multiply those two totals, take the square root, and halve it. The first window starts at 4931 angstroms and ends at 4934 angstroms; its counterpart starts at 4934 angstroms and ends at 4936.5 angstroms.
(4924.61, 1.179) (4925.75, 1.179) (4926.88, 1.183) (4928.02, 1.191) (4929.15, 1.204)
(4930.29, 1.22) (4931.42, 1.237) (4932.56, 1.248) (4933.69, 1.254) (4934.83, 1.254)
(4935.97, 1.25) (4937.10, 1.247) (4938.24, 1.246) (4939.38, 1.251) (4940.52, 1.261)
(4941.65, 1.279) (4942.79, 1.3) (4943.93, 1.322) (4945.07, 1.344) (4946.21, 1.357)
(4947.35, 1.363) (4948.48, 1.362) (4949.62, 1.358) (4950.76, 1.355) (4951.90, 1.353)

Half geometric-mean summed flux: 1.5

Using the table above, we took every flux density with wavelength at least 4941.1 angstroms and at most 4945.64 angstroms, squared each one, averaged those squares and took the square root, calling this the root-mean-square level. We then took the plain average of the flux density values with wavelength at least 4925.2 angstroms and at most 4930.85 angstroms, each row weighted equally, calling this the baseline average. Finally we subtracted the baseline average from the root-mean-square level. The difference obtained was 0.12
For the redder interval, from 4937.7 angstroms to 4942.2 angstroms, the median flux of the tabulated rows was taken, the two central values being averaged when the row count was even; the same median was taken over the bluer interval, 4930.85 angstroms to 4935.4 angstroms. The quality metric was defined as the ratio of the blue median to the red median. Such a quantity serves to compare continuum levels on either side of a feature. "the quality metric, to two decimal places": 1.00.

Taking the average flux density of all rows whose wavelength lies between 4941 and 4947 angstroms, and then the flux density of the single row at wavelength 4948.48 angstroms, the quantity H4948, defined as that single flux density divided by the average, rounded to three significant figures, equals 1.03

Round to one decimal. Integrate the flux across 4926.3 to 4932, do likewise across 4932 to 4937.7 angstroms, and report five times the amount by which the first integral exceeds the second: -1.3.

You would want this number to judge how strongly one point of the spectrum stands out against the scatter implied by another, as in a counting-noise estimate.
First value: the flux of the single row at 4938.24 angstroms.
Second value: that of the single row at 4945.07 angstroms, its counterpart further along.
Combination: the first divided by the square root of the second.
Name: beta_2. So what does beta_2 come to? 1.07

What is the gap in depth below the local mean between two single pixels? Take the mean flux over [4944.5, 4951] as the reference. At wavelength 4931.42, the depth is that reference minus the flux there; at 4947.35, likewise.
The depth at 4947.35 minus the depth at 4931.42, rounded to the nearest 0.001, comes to -0.126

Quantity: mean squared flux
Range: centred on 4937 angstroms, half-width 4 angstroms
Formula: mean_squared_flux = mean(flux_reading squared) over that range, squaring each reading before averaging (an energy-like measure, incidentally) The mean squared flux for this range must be 1.57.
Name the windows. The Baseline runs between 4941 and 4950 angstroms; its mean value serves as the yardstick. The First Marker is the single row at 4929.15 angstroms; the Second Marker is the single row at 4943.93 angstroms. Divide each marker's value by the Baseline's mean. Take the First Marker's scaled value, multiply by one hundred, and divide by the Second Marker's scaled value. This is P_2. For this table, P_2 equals 91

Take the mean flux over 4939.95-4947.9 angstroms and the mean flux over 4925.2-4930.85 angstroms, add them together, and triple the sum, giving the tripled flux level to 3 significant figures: 7.54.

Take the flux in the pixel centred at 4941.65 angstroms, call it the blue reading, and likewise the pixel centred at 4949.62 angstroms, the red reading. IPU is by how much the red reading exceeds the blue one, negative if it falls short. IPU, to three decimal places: 0.079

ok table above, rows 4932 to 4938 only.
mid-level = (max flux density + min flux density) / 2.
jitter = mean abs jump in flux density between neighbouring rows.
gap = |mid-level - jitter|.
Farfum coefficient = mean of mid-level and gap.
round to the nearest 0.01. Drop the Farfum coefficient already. 1.25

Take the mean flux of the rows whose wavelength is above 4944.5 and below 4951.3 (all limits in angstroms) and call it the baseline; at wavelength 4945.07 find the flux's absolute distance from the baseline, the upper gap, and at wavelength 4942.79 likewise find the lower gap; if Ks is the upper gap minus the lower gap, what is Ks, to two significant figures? -0.044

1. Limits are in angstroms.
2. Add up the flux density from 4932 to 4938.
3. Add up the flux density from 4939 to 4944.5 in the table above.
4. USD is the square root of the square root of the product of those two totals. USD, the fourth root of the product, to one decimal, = 2.5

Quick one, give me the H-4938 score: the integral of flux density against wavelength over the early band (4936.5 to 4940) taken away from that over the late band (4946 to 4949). 0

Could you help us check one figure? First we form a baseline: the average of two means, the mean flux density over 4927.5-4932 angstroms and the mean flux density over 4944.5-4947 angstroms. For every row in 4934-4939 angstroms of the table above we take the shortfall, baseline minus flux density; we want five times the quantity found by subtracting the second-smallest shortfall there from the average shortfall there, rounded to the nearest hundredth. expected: 0.00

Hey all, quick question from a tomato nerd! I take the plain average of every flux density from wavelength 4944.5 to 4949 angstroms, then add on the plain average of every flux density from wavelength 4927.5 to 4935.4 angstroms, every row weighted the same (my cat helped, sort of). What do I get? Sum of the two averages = 2.59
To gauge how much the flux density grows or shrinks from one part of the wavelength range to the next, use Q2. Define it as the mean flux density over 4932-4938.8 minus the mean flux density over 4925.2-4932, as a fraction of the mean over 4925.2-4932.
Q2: 0.040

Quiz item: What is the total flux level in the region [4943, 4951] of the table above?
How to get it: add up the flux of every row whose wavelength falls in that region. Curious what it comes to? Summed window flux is 9.5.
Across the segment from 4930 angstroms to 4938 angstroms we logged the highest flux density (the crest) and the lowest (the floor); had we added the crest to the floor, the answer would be 2.47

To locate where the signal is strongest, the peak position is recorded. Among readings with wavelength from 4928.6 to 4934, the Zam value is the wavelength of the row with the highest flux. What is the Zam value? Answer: 4933.69 angstroms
